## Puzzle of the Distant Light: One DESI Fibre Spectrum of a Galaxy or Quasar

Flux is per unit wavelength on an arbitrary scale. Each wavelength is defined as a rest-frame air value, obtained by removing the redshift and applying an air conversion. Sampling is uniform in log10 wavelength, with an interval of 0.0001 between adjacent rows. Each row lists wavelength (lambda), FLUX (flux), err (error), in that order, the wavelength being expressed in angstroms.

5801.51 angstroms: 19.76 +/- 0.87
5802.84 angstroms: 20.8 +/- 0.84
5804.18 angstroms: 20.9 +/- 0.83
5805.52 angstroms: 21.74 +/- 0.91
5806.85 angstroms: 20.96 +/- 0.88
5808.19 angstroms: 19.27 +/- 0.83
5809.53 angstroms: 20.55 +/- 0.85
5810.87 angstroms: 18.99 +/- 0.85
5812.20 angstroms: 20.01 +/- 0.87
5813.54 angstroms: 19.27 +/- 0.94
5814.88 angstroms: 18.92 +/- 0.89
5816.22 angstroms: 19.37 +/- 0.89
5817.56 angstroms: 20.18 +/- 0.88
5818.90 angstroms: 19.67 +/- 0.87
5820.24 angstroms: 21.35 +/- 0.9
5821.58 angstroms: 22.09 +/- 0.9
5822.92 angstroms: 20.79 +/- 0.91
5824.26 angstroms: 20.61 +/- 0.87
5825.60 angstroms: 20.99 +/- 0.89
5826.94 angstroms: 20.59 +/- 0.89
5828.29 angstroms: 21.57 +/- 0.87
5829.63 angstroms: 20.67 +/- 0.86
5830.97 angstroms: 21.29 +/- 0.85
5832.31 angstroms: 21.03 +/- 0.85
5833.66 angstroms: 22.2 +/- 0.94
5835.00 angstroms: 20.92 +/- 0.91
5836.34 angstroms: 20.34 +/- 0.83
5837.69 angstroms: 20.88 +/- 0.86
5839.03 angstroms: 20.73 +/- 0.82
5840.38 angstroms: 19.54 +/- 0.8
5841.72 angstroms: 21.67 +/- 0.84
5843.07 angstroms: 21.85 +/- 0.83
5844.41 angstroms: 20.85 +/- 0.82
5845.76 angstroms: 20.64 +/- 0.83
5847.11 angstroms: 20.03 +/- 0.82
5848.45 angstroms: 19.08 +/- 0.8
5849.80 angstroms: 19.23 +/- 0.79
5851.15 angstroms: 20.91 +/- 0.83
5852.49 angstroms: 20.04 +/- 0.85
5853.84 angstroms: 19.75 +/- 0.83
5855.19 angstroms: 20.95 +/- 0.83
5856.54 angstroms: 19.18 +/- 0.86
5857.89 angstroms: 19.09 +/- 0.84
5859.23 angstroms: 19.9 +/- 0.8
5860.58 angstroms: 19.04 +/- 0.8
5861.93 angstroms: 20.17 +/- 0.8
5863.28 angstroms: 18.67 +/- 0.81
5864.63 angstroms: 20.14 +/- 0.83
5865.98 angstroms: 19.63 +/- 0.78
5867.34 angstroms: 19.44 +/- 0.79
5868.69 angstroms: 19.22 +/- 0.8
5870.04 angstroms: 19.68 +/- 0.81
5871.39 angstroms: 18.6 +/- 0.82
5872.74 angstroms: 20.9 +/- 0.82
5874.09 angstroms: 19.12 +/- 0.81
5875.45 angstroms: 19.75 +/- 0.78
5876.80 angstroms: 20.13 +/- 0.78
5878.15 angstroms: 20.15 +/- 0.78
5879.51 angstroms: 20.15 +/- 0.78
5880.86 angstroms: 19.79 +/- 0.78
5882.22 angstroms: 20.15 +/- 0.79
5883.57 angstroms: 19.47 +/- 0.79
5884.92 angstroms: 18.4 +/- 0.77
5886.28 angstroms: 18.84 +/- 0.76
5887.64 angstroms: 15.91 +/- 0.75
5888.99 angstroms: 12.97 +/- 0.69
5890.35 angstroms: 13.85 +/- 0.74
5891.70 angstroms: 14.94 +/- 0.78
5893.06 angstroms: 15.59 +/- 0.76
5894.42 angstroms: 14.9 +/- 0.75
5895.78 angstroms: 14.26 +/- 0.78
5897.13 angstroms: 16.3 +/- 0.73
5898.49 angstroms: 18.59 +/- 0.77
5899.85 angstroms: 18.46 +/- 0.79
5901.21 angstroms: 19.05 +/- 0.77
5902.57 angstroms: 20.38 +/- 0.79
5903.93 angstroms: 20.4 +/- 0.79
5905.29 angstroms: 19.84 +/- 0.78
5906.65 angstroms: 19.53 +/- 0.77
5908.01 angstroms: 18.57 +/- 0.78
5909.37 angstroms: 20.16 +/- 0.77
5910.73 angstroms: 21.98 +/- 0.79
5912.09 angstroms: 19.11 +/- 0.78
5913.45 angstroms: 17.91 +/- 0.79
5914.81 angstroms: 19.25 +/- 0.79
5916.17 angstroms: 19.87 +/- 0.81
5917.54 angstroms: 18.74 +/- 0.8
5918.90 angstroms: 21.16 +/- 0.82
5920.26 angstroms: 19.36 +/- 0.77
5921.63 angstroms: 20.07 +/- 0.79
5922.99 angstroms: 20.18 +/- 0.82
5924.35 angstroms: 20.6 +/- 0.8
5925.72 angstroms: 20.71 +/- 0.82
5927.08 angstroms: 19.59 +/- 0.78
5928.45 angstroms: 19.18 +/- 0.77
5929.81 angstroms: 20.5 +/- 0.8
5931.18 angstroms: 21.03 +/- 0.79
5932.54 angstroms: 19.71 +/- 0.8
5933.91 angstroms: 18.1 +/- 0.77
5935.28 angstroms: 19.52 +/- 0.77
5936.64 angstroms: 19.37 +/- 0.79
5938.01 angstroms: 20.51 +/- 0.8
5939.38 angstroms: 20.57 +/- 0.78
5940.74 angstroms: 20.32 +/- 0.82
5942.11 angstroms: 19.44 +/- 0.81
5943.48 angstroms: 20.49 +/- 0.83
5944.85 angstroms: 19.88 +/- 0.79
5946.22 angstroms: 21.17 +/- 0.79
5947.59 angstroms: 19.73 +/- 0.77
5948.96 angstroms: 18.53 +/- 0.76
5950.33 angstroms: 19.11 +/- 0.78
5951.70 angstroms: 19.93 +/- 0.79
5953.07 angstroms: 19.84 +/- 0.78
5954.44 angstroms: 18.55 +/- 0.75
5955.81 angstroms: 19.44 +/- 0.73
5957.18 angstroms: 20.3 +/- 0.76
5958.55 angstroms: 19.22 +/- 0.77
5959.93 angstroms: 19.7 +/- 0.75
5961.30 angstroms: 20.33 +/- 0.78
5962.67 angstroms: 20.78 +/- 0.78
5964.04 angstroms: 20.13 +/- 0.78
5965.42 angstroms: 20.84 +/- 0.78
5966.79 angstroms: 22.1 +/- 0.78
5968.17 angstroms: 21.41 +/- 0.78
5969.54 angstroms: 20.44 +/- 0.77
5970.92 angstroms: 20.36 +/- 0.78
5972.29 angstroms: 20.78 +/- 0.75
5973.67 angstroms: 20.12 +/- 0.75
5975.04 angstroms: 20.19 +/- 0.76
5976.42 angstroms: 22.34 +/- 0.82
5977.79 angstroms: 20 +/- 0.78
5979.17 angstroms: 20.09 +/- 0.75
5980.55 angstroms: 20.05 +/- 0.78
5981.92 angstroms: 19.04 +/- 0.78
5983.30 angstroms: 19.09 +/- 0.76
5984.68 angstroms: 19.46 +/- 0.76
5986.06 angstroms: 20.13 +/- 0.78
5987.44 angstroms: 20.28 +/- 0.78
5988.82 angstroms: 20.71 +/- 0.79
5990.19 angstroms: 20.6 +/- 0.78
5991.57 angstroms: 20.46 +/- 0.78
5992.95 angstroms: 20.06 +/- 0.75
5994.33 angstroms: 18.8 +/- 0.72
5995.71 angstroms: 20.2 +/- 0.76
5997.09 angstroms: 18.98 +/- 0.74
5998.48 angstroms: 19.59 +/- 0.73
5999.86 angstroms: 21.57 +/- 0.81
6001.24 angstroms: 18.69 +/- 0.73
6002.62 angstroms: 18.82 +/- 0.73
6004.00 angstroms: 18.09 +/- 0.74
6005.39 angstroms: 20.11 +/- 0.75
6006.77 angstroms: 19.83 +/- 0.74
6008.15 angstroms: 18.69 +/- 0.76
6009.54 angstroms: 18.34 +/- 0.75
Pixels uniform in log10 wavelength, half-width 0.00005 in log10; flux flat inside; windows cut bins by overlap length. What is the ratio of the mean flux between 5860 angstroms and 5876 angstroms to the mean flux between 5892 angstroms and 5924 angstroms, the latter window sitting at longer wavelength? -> 1.04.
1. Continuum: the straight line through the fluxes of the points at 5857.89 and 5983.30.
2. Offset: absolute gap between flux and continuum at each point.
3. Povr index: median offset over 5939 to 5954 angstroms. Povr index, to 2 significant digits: 0.79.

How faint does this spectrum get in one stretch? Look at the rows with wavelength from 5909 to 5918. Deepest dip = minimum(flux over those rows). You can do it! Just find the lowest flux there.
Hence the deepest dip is 17.91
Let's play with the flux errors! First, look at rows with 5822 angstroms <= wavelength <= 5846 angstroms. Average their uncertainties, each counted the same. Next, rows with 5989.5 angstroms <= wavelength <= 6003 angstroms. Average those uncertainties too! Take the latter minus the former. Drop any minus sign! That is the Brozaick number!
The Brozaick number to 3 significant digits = 0.106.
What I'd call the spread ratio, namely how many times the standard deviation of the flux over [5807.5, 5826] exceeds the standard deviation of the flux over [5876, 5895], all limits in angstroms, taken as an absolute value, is 0.36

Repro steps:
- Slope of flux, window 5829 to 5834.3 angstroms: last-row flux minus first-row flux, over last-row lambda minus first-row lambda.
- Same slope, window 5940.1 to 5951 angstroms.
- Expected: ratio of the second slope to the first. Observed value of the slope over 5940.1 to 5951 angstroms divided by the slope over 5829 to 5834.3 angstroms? -0.3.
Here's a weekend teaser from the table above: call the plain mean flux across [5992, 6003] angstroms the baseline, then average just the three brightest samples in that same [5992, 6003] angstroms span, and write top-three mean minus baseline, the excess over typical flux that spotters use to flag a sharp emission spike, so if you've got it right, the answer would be 1.0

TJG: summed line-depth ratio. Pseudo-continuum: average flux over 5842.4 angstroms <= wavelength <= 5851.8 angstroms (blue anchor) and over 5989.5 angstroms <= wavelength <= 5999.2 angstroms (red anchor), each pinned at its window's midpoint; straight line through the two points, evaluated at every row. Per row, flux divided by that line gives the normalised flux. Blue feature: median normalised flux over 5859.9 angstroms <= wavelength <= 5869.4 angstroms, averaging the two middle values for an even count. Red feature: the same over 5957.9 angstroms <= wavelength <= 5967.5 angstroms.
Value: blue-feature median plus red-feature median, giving 1.98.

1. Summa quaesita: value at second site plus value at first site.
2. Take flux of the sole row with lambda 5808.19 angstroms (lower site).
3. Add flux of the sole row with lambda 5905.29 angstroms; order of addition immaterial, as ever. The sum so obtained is 39.1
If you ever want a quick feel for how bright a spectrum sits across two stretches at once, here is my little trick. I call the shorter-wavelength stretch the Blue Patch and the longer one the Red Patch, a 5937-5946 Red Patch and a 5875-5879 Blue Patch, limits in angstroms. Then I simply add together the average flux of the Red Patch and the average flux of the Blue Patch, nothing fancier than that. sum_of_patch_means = 40.2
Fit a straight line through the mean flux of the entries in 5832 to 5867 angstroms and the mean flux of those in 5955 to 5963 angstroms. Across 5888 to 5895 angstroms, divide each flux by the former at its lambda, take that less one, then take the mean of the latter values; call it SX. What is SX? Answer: -0.28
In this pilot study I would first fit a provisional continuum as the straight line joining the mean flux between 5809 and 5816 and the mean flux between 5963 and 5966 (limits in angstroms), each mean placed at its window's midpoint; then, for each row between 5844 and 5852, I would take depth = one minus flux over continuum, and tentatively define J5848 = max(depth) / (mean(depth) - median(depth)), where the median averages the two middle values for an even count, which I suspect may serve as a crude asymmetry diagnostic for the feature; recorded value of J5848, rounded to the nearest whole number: 3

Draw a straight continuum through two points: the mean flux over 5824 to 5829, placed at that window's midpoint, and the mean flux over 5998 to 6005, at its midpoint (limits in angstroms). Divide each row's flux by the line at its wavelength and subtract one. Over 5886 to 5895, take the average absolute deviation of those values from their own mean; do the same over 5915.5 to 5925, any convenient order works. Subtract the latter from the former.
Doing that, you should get 0.033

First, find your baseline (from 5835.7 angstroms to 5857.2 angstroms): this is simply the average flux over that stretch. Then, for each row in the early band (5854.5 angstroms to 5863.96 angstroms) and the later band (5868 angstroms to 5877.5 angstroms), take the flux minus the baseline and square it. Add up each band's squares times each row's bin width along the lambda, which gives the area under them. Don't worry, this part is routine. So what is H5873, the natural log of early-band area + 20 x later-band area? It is 5.3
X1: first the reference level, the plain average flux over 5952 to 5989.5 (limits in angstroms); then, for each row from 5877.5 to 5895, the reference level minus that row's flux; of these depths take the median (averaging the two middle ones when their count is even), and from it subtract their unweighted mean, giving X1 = -1.08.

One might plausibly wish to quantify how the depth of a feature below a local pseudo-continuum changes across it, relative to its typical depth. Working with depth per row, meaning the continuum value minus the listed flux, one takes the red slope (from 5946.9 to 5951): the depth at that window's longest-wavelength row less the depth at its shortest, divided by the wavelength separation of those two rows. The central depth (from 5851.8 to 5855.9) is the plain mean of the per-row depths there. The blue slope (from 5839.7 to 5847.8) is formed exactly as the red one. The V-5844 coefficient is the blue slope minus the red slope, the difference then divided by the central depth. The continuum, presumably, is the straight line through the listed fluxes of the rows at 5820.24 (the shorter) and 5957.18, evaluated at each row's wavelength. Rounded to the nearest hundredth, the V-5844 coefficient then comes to -0.35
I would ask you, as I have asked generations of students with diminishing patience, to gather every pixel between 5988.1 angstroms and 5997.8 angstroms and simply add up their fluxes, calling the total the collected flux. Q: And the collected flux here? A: 140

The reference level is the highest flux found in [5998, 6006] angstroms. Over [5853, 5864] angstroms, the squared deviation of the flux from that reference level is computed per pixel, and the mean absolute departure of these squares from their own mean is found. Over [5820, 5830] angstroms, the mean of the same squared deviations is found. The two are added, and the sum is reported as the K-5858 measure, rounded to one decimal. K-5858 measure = 2.8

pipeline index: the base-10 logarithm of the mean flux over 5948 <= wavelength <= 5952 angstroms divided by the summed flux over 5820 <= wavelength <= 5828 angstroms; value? -0.82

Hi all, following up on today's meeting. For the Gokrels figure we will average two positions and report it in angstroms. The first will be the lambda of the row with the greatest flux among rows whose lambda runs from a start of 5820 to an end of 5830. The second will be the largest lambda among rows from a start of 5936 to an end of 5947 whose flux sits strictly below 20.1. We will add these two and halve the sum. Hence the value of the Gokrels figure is 5883.2 angstroms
